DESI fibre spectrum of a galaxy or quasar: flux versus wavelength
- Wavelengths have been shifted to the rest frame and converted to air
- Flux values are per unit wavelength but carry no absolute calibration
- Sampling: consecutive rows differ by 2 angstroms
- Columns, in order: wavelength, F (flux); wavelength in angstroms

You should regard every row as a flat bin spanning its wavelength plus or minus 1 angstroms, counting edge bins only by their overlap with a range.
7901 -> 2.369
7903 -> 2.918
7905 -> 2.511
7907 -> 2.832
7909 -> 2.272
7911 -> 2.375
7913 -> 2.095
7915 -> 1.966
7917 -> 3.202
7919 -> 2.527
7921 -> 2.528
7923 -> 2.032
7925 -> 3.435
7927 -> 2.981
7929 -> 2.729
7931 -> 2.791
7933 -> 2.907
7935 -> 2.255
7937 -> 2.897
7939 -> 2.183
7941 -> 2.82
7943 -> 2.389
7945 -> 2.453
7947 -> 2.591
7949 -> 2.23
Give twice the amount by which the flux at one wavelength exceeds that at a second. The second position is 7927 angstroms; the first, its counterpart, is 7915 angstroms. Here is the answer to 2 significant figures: -2.0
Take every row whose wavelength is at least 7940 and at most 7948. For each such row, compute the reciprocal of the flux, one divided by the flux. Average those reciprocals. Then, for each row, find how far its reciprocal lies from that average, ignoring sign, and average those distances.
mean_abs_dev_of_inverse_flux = 0.021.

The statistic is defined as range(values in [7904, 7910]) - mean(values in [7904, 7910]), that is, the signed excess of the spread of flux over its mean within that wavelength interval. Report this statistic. -2.0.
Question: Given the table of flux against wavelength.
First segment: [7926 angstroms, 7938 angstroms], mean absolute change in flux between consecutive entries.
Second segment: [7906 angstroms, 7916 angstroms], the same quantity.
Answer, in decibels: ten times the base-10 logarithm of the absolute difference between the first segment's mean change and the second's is -11.1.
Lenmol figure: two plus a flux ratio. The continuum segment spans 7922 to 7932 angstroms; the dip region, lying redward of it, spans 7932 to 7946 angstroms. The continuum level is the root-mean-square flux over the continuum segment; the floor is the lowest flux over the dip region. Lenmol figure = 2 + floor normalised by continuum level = 2.77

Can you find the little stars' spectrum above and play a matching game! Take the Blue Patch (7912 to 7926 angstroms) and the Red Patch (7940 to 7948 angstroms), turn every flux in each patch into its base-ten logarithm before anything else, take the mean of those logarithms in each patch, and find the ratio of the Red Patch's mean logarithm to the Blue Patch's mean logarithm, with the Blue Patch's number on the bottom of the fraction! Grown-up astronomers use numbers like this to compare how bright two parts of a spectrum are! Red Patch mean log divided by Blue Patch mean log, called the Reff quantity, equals 1.03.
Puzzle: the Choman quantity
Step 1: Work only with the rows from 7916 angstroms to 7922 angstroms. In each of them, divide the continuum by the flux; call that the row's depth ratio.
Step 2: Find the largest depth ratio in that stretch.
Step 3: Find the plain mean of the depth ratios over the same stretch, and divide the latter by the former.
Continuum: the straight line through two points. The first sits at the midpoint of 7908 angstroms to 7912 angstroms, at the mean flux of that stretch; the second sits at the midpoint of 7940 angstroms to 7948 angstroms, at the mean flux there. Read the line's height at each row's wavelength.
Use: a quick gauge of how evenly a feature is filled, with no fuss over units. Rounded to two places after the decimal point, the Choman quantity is 0.92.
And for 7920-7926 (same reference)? 0.80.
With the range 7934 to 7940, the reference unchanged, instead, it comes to 0.90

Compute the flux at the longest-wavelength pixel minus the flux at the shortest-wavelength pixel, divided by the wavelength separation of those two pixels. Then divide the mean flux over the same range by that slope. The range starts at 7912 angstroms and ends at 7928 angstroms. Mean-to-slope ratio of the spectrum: 41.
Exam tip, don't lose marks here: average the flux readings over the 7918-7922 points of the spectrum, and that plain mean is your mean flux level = 2.53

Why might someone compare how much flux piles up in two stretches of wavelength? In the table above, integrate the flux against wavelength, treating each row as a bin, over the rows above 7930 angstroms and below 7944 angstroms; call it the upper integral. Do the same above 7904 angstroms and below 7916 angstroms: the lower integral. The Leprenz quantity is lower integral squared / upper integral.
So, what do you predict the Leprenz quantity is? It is 22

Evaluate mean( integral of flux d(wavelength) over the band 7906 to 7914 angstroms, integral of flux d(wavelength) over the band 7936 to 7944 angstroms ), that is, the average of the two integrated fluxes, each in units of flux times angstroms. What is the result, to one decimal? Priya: 19.9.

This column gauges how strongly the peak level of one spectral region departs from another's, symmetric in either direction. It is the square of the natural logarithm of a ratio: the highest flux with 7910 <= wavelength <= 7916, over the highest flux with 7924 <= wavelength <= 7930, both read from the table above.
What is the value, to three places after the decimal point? 0.136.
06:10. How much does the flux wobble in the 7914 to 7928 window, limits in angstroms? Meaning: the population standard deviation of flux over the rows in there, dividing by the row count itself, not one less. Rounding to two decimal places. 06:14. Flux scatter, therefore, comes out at 0.52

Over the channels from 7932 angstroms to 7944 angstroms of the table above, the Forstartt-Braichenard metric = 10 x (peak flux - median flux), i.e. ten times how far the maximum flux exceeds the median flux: 3.0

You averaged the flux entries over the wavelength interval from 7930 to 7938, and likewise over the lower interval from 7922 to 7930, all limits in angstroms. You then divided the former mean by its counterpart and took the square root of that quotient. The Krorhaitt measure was 0.99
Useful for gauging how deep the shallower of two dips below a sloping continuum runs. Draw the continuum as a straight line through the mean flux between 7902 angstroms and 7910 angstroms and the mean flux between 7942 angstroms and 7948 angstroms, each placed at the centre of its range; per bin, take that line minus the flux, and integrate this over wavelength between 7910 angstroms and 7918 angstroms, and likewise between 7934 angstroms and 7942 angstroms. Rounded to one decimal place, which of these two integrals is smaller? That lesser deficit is -0.3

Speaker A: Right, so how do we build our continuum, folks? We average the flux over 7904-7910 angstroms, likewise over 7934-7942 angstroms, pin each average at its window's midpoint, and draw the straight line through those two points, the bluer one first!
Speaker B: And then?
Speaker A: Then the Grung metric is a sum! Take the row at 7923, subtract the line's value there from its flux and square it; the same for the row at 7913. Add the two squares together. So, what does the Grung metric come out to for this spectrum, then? 0.45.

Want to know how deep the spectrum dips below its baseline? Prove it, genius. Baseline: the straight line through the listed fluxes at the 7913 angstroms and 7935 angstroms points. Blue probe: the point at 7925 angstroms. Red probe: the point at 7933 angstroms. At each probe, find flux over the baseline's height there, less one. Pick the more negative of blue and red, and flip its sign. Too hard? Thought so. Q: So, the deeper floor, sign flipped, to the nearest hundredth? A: -0.30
